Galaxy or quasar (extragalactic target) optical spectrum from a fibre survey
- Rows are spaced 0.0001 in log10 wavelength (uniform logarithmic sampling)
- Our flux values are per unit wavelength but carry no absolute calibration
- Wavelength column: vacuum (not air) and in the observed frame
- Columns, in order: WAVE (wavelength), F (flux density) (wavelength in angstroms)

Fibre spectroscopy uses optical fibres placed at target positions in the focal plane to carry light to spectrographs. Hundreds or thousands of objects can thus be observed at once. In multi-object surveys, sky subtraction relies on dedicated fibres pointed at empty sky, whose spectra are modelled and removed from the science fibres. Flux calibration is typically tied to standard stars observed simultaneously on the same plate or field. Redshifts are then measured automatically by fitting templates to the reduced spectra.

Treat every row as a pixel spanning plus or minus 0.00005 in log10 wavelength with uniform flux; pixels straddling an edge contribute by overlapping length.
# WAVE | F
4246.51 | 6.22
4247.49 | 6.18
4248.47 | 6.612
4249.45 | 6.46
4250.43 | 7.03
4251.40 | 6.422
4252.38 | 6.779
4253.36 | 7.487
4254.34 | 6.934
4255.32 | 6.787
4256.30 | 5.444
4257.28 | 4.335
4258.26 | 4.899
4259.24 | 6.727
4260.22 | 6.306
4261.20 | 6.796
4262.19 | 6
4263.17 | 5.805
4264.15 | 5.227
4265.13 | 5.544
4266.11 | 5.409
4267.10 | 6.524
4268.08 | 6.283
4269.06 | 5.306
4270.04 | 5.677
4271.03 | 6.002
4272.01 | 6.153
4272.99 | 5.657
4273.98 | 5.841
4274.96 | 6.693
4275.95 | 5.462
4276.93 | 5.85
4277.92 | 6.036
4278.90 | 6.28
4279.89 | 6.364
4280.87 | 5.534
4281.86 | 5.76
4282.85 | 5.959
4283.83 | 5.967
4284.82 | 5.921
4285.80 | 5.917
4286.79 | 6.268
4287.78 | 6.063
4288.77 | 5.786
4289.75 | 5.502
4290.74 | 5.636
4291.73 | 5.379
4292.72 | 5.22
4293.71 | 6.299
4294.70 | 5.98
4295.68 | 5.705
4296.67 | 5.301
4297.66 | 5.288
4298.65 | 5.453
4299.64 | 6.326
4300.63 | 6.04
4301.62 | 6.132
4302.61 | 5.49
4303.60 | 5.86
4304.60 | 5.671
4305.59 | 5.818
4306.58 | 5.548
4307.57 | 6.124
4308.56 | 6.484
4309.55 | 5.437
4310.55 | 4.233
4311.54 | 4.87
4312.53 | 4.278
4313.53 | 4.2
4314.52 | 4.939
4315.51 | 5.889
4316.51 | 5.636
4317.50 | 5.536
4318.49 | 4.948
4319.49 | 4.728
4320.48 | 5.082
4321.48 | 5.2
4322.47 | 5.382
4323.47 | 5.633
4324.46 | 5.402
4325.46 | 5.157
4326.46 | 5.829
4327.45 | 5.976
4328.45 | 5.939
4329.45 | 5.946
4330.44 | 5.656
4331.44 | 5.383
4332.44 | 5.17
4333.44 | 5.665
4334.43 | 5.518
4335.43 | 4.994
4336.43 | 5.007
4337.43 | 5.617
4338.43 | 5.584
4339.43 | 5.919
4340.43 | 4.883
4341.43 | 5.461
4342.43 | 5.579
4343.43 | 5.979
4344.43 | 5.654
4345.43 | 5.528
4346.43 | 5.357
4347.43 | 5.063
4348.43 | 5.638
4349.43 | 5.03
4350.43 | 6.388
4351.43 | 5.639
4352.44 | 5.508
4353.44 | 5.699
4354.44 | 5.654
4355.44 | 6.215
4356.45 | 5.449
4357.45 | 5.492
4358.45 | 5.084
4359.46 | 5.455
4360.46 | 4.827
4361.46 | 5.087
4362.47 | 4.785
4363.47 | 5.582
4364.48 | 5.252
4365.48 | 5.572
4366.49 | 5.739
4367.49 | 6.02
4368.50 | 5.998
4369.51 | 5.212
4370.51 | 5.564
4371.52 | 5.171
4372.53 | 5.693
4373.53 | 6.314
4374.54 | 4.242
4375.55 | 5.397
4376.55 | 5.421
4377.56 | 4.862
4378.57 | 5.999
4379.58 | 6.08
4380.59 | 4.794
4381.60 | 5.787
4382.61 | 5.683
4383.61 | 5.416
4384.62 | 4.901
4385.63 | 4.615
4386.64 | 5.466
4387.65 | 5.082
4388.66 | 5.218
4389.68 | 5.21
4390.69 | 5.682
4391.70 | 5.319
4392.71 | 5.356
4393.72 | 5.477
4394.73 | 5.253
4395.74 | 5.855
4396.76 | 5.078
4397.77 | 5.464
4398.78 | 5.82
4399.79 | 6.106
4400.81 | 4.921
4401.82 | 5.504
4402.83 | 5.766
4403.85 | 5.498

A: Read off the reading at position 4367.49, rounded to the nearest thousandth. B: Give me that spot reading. 6.020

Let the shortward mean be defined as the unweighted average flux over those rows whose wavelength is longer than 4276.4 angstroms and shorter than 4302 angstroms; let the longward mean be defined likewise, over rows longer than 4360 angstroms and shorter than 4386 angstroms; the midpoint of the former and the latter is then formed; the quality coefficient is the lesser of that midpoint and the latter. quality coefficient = 5.39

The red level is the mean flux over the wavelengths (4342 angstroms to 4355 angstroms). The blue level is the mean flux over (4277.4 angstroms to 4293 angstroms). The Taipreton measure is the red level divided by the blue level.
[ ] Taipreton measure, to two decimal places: 0.96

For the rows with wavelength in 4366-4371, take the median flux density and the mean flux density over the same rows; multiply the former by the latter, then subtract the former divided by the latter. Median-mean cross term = 32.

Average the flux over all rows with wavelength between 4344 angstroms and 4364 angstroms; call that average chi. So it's 5.46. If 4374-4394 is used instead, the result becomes 5.30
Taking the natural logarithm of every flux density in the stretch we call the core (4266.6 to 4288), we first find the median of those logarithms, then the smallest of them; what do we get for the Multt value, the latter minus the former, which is -0.117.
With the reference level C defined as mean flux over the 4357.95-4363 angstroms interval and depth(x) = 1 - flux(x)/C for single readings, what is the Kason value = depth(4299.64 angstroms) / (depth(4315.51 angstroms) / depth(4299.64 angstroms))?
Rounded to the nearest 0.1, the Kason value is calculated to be -0.4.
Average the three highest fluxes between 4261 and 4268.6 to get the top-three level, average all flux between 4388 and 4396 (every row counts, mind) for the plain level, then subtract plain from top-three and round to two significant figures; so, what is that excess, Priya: 1.1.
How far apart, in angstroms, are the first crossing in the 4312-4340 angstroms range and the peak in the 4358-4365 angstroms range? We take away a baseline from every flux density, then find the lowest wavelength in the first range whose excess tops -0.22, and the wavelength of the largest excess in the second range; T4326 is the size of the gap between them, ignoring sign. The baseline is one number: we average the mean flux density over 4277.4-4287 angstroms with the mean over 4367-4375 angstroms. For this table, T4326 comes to 48.0 angstroms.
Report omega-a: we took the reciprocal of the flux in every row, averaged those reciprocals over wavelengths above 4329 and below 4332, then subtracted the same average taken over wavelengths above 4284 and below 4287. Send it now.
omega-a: 0.011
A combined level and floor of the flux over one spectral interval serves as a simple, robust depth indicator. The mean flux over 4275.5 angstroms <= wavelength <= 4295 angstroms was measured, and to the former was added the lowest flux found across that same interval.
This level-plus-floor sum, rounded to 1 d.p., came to 11.1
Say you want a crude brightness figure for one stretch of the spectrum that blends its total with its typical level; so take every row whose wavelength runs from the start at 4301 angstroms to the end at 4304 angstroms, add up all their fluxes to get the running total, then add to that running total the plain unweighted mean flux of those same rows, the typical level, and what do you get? 23.3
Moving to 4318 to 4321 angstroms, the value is 19.7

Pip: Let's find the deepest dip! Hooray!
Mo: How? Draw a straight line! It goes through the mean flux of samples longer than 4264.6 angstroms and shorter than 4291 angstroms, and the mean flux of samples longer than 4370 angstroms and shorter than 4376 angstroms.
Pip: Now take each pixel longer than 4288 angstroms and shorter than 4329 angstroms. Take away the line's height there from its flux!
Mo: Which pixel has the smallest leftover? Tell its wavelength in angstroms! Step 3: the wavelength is 4313.53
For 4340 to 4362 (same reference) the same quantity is 4340.43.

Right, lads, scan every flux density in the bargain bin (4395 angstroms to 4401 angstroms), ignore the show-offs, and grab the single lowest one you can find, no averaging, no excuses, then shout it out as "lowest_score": 4.921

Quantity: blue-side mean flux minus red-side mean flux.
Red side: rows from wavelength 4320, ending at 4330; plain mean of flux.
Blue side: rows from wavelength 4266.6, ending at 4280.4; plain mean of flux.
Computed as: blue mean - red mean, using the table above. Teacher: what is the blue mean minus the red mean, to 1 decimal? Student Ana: 0.5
